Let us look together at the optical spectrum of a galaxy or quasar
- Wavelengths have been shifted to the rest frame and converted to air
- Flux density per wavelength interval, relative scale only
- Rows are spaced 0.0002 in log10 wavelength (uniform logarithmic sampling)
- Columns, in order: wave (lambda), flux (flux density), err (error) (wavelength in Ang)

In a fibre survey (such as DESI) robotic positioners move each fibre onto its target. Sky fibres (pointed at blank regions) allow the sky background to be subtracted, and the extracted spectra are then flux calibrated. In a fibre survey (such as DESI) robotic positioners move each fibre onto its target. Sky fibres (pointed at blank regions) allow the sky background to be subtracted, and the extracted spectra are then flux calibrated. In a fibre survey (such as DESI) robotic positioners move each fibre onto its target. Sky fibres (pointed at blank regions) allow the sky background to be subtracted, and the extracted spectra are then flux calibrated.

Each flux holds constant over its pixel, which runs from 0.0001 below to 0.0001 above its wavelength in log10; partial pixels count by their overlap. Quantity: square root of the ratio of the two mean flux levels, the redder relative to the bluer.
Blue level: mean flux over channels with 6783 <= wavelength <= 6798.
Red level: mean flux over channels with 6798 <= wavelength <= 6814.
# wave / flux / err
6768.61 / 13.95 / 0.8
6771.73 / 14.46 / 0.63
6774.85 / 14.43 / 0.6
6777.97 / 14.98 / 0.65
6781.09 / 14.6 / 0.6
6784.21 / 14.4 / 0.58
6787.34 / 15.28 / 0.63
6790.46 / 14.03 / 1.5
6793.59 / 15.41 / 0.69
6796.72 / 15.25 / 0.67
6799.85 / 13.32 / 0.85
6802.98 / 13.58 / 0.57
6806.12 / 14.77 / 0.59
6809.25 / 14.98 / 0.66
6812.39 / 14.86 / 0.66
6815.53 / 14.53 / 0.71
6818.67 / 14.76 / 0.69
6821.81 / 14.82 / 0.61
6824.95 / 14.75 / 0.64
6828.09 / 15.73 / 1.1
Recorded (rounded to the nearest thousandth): 0.981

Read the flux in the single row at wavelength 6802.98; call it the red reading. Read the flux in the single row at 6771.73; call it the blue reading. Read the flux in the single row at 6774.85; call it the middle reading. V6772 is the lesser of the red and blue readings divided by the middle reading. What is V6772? 0.94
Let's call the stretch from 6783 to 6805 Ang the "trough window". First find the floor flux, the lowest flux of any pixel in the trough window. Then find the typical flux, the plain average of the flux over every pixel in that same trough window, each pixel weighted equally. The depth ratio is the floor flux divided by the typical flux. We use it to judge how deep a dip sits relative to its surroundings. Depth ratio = 0.92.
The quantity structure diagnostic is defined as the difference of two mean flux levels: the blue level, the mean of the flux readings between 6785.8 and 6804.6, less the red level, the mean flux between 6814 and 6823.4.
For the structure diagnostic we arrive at -0.23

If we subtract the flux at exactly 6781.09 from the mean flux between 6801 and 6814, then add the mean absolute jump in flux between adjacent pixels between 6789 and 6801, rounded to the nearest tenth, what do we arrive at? 1.1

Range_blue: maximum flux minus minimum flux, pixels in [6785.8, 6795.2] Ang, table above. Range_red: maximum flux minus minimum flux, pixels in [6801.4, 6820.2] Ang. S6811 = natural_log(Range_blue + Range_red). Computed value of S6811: 1.02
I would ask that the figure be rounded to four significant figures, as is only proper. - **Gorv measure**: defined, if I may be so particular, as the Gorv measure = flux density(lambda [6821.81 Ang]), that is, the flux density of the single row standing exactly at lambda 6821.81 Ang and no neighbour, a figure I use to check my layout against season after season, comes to 14.82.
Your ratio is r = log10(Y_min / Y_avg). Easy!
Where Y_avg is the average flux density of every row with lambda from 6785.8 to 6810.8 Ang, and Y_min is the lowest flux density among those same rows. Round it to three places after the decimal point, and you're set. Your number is -0.039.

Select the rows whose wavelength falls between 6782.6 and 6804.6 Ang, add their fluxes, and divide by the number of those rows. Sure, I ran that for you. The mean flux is 14.47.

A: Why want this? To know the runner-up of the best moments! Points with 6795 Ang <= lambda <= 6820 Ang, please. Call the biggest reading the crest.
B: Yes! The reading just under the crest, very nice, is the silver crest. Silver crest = 14.98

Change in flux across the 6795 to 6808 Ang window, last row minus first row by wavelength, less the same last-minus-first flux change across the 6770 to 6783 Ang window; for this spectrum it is -0.6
